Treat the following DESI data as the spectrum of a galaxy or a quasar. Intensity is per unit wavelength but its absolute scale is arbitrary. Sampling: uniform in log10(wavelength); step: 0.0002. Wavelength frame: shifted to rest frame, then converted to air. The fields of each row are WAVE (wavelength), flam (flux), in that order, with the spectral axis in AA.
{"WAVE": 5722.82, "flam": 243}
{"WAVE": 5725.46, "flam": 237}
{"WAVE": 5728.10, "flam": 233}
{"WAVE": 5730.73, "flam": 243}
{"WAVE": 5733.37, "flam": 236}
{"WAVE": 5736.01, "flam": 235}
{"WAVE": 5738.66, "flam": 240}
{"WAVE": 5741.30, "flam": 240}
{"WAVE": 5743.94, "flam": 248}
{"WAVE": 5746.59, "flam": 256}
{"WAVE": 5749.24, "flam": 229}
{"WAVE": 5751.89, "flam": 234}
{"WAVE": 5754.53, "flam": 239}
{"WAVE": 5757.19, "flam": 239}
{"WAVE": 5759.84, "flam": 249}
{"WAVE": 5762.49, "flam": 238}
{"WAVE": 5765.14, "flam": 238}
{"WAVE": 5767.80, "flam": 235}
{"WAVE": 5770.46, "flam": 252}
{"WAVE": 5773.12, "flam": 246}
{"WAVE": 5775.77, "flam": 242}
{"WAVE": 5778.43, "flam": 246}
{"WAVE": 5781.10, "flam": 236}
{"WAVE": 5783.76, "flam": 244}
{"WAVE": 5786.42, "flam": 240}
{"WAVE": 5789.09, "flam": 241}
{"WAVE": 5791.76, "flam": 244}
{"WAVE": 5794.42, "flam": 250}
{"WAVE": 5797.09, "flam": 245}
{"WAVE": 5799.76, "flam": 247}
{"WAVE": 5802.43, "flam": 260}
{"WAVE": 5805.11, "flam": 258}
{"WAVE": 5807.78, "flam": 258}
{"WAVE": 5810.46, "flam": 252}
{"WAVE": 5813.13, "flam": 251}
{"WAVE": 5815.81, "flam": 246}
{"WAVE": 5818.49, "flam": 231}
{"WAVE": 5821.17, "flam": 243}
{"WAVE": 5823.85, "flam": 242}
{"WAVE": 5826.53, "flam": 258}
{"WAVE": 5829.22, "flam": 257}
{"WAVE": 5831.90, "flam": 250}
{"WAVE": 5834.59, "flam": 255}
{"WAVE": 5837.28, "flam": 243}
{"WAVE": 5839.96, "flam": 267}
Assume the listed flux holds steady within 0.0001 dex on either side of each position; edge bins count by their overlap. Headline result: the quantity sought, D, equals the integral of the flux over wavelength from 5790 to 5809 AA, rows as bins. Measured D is 4778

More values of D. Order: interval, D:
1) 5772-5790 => 4359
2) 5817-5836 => 4710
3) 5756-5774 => 4363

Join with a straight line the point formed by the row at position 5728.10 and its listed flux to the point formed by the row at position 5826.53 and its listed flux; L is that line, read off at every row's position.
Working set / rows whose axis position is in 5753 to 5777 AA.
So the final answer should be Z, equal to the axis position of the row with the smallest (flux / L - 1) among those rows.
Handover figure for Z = 5767.80 AA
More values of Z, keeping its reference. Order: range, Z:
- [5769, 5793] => 5781.10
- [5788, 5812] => 5789.09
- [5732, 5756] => 5749.24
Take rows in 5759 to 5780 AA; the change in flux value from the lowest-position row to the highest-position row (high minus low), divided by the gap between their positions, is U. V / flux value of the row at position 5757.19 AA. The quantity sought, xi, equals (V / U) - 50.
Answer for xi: -1531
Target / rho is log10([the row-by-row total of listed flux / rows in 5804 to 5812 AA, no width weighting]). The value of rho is 2.89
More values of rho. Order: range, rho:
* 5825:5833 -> 2.88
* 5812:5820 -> 2.86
